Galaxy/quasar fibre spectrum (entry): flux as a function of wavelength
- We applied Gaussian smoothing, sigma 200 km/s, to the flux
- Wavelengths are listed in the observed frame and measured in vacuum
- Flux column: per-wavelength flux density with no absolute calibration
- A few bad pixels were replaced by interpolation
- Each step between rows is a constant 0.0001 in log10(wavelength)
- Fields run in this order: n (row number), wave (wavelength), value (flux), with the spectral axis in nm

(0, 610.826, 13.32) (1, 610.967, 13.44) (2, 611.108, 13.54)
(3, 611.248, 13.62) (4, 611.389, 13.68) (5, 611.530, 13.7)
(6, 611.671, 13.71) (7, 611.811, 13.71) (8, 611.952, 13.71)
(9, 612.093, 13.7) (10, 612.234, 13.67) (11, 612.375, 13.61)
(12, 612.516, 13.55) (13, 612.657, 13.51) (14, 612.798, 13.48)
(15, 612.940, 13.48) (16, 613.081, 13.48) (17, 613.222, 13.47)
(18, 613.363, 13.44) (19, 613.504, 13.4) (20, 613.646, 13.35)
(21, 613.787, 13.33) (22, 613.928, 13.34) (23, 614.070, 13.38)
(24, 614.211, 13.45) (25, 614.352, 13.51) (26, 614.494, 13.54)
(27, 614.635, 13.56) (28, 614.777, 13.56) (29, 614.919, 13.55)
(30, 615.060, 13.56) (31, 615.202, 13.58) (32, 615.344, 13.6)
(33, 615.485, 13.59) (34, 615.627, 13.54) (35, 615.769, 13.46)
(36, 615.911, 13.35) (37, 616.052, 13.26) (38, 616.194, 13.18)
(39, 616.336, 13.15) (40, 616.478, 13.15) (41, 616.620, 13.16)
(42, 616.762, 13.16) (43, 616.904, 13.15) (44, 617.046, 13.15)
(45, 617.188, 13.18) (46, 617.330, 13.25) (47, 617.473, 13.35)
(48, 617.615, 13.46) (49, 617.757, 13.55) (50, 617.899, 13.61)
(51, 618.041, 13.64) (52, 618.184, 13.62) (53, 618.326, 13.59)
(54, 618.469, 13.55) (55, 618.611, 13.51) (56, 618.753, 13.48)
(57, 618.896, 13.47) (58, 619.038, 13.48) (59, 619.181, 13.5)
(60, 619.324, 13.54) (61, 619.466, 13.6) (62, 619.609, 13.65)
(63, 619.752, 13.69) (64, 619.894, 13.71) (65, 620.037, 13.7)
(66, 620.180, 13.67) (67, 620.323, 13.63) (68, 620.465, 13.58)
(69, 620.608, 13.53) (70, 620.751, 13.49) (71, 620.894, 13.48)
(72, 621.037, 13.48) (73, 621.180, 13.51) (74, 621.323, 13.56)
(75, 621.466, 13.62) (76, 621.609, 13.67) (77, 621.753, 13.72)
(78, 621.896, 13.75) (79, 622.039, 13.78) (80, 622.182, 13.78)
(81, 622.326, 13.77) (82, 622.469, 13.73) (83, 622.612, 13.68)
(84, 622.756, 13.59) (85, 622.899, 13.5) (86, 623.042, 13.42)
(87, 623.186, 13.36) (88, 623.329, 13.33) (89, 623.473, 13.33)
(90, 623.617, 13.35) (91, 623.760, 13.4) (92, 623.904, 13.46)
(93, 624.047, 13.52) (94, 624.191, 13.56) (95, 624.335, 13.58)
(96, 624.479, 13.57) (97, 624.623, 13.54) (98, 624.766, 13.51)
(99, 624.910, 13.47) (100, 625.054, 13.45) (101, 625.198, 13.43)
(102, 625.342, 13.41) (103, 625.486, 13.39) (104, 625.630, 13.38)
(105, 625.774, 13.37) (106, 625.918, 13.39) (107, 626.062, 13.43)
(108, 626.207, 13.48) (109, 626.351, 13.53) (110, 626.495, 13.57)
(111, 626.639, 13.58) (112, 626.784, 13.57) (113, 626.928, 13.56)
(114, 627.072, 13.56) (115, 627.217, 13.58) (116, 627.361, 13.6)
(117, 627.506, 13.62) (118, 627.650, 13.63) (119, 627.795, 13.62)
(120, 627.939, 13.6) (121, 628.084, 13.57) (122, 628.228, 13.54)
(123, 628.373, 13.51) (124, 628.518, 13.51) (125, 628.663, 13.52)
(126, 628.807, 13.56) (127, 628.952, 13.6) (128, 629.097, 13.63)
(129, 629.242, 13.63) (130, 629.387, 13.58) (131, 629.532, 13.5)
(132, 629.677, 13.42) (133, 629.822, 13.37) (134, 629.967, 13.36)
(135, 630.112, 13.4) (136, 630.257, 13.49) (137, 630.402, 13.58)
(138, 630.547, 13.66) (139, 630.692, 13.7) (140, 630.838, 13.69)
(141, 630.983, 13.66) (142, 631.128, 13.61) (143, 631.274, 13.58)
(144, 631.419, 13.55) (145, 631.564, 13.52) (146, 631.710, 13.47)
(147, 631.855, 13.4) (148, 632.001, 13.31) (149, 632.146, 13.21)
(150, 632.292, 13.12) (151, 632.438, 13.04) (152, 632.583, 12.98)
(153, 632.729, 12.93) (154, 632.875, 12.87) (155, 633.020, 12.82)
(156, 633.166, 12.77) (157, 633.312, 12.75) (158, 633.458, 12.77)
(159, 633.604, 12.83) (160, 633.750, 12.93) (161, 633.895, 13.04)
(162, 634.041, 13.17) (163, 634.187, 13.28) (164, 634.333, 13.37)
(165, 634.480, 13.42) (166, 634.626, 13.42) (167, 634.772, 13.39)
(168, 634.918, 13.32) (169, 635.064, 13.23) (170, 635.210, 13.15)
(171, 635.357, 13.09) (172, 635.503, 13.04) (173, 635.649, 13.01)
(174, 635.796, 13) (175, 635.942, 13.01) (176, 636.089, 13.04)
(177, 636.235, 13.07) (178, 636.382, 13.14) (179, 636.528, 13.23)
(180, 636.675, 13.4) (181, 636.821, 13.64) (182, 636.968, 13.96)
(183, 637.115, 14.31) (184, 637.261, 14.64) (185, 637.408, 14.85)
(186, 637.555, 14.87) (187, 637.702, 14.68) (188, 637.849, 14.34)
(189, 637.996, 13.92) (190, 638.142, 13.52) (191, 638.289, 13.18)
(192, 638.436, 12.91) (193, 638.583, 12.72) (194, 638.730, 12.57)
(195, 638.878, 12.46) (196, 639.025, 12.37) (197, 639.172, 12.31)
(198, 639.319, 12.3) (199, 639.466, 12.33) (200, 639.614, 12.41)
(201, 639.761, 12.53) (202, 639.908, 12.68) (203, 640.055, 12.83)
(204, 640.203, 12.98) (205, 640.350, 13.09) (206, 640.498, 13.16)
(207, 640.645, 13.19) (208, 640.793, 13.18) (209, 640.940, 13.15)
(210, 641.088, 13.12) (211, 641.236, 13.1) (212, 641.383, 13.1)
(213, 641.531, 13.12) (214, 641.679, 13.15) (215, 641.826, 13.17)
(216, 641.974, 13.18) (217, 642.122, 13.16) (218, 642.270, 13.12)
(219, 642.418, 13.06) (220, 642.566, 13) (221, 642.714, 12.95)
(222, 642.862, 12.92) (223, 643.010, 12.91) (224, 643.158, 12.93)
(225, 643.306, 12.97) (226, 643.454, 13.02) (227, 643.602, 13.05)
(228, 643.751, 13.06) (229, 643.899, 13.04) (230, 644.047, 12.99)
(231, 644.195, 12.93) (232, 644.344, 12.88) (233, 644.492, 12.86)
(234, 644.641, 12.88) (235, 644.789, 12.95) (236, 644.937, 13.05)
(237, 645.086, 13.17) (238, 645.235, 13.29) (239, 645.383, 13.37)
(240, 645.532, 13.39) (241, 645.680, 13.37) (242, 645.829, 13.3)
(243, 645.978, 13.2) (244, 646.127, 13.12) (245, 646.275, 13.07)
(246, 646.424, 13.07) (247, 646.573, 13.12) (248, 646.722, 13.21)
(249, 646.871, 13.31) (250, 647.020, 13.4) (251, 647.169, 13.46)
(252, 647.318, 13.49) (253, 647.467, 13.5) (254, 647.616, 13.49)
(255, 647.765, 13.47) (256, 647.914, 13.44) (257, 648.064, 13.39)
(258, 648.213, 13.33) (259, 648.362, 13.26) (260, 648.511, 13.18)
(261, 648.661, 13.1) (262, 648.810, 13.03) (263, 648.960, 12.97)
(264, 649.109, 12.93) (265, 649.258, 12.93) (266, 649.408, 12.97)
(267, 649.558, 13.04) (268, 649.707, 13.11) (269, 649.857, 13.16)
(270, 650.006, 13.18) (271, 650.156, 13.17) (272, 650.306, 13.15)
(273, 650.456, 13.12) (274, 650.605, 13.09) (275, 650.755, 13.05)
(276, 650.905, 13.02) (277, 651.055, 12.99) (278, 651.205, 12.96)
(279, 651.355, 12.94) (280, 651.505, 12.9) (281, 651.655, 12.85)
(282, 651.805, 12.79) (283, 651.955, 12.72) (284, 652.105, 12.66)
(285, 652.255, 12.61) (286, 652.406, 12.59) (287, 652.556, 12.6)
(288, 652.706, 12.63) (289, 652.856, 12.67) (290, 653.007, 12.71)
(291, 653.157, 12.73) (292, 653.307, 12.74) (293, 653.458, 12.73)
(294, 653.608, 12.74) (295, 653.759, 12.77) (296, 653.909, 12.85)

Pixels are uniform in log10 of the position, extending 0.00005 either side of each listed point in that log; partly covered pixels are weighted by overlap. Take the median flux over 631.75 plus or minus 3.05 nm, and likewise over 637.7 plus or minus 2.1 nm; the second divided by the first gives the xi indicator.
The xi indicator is 0.98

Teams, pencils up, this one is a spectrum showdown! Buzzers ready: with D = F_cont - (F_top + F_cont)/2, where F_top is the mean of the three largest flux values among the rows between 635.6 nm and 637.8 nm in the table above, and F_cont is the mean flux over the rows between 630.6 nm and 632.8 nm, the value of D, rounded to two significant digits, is -0.71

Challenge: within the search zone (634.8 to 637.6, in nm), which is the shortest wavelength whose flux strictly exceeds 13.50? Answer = 636.821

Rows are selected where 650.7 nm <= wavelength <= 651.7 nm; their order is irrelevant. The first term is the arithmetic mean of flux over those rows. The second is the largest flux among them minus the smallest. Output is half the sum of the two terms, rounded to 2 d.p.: 6.58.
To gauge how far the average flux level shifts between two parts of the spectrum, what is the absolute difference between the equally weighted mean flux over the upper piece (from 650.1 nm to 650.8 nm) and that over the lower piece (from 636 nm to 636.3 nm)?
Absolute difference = 0.1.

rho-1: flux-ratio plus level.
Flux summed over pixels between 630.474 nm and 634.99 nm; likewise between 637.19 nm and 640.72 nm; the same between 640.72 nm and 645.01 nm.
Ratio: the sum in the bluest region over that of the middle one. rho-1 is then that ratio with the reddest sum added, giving 379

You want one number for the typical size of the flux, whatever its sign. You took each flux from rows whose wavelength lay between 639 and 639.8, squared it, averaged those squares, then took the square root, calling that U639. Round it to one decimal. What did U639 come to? 12.4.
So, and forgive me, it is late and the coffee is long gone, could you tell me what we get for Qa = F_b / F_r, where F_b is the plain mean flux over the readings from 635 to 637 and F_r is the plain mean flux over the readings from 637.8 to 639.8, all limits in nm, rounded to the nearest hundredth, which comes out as 1.03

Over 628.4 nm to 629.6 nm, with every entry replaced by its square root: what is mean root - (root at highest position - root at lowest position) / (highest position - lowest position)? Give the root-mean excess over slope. 3.68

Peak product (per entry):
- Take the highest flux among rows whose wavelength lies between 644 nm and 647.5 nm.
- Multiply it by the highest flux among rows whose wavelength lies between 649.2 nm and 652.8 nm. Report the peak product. 178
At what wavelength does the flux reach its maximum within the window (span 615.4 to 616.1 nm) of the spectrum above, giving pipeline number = 615.485 nm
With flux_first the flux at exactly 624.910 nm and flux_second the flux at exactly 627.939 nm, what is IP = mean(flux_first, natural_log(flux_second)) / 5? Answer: 1.61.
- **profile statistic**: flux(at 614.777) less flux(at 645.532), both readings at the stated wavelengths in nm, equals 0.2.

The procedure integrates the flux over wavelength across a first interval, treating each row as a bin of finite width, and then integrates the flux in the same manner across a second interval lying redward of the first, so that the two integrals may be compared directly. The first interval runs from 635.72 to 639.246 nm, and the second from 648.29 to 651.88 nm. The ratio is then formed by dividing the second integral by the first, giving 0.99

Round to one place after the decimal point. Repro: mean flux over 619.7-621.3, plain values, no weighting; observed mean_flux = 13.6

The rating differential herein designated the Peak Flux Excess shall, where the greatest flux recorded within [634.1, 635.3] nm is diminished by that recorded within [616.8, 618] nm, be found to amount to -0.19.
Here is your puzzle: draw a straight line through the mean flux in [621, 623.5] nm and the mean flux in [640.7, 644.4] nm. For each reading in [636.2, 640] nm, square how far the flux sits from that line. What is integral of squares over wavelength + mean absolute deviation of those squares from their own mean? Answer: 3.4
